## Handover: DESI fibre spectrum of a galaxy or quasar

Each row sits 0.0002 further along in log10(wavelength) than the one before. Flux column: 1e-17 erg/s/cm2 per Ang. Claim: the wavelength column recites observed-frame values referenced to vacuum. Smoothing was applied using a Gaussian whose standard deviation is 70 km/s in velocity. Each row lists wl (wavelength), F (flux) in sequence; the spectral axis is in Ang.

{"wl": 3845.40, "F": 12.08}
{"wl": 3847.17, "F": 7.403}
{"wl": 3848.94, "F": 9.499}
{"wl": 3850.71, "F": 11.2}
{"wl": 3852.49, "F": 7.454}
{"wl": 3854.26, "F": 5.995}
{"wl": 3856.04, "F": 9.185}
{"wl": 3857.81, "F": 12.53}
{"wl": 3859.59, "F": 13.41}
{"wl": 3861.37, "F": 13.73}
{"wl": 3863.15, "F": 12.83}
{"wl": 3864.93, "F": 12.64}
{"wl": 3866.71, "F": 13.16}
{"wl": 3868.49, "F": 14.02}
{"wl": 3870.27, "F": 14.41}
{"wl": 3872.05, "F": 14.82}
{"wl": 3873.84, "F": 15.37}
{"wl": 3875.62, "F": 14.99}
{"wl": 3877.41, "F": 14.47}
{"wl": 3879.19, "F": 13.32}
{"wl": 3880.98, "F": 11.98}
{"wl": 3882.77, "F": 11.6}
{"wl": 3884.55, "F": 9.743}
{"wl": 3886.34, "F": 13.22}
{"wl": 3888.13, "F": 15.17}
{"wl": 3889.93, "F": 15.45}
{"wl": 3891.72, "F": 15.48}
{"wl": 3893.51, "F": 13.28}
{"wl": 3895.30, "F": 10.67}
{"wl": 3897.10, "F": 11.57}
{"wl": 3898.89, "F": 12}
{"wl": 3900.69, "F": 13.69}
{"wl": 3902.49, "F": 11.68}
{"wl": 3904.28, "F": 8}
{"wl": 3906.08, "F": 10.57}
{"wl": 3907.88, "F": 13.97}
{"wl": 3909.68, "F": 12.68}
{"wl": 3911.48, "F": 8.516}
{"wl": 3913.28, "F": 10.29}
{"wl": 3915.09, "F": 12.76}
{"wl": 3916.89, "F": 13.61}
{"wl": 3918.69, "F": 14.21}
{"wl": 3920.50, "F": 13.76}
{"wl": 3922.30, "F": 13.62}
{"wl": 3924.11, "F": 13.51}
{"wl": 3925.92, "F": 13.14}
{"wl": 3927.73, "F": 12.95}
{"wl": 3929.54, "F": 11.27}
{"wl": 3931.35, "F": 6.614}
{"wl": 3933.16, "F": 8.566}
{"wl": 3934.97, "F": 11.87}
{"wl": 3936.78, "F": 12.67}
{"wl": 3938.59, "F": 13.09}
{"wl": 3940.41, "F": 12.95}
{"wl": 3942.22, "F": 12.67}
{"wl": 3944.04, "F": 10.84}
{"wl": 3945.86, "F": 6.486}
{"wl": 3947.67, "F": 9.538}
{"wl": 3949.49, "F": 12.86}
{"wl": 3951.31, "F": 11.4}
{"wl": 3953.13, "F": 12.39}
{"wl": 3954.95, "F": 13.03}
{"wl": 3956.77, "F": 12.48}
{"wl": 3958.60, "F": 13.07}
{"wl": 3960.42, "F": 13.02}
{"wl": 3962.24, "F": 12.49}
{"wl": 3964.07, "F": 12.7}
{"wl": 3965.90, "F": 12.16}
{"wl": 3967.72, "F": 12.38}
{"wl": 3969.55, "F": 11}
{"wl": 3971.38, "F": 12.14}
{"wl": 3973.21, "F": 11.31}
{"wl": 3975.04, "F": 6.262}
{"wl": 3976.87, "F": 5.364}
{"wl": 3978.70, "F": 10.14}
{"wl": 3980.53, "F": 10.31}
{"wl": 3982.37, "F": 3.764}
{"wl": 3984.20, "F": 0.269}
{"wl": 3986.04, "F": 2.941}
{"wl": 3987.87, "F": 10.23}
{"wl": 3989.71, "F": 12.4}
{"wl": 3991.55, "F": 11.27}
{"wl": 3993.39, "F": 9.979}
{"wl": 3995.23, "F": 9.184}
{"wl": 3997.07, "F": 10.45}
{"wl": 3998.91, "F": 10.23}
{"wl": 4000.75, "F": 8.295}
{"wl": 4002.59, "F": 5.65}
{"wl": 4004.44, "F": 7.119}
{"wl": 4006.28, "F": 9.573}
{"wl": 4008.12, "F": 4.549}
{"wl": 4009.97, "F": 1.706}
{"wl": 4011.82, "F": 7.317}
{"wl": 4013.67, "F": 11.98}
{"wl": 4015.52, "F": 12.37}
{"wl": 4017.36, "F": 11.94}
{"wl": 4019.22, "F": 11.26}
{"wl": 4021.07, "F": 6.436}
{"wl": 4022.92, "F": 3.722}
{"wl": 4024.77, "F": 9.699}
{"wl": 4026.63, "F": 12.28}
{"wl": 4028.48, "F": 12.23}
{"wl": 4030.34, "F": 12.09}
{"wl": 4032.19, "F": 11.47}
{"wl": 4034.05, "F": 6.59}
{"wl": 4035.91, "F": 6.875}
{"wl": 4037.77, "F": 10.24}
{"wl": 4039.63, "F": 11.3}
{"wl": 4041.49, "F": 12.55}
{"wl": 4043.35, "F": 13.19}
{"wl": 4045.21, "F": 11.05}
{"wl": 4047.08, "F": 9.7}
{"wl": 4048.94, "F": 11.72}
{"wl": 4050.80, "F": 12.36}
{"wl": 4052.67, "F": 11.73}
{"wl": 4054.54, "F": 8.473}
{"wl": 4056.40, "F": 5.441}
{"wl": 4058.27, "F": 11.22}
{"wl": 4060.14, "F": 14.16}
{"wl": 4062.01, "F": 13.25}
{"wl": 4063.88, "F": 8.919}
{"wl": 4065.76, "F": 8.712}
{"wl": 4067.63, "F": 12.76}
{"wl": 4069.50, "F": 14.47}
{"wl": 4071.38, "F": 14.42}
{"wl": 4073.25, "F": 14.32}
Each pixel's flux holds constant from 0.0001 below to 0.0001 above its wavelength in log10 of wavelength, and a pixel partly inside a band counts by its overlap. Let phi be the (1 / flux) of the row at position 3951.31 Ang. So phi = 0.088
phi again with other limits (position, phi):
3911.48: 0.117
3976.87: 0.186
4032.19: 0.087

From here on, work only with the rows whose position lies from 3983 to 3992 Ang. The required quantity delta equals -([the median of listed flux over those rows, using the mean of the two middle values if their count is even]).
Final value -10.2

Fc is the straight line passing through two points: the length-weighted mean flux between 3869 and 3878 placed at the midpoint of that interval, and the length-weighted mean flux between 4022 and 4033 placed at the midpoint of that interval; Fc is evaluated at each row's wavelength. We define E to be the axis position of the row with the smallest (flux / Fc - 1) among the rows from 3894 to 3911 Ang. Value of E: 3904.28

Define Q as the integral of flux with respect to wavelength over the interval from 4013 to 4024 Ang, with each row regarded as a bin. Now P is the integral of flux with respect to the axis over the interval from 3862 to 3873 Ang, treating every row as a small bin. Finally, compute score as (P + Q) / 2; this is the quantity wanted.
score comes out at 128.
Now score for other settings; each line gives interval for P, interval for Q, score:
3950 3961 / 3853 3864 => 130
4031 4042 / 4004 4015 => 94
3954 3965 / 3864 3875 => 148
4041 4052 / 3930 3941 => 125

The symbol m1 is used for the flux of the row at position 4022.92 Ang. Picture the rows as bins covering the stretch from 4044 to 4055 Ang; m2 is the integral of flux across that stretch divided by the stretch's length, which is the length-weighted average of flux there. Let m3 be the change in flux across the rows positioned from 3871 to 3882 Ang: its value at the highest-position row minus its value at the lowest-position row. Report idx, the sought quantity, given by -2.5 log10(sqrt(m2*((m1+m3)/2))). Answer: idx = -0.9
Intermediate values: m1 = 3.722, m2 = 11.0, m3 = -3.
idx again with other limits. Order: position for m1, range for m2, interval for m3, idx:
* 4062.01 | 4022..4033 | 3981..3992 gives -2.5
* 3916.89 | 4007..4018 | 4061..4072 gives -2.2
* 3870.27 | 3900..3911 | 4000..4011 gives -2.1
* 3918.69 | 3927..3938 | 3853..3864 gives -2.6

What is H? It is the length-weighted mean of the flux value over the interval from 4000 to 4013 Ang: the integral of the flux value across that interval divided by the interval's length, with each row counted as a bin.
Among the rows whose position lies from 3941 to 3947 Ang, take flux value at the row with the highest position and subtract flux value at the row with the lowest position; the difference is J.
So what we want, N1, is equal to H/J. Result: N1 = -1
